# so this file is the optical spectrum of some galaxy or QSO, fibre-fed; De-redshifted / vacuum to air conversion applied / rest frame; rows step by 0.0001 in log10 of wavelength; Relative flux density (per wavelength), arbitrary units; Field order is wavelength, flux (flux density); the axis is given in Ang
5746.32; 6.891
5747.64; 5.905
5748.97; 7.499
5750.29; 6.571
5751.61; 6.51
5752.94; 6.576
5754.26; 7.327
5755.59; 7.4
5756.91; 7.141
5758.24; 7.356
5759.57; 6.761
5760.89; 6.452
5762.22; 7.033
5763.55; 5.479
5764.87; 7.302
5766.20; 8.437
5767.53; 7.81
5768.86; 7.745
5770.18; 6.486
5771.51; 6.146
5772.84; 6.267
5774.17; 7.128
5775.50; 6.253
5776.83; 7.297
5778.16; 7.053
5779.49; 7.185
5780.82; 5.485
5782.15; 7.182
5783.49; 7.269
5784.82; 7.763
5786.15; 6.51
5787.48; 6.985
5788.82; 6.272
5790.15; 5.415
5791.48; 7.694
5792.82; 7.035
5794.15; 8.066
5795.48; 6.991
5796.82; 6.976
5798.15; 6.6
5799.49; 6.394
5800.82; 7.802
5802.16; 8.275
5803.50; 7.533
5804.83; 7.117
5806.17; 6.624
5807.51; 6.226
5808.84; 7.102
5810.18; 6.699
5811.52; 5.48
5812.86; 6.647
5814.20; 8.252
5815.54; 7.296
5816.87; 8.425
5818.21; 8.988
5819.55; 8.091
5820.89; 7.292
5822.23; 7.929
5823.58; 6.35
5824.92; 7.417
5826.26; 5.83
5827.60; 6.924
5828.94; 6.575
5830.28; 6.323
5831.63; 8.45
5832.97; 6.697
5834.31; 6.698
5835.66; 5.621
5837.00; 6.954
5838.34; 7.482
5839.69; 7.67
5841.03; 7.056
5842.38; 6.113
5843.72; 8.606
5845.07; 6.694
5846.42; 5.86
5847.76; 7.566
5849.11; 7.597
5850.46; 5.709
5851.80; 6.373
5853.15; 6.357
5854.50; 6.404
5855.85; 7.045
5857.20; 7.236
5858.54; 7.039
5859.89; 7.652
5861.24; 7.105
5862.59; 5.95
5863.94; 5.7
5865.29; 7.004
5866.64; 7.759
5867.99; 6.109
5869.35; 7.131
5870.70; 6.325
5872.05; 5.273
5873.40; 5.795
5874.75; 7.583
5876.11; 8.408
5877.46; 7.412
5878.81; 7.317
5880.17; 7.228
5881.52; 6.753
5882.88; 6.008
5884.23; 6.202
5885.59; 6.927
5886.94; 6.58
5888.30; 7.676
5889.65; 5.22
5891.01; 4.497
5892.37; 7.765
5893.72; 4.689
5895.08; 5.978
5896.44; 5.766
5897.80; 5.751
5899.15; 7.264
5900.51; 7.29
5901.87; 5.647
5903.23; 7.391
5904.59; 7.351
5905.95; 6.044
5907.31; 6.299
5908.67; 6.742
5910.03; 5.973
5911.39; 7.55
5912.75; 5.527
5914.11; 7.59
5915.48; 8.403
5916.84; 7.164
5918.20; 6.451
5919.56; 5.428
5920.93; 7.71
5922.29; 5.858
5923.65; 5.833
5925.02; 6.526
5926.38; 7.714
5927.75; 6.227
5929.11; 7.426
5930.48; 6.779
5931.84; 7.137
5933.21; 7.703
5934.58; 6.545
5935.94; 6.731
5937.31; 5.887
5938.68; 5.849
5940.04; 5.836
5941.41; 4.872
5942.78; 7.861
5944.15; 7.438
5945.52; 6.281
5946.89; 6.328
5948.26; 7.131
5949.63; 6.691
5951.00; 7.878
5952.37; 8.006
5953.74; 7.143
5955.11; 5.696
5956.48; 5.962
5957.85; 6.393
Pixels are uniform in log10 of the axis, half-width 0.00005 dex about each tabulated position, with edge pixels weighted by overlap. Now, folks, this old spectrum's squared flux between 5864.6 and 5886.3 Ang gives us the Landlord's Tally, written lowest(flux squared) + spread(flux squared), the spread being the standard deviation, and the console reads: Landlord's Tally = 39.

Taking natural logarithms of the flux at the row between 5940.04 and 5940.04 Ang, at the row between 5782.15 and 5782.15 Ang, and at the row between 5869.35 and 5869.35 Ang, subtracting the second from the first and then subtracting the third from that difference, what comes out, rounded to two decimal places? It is -2.17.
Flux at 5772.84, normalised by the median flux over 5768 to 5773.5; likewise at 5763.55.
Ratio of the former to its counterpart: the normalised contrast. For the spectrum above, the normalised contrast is 1.14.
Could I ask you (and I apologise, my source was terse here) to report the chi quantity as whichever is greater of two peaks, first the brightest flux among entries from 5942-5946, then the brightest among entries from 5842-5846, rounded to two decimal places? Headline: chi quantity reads 8.61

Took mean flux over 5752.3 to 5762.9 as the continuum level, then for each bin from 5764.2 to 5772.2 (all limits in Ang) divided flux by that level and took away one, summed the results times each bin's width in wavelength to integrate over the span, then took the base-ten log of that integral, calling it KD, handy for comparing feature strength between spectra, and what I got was -0.4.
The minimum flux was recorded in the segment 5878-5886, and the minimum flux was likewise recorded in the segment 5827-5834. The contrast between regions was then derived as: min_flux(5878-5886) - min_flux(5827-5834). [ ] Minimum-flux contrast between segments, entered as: -0.3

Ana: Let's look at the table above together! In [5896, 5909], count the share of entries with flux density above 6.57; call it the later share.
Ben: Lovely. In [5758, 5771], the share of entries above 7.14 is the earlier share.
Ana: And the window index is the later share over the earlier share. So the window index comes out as 1.00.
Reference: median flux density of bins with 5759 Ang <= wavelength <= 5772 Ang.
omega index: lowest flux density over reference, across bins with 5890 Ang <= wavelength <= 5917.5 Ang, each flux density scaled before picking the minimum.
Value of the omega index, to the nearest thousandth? 0.652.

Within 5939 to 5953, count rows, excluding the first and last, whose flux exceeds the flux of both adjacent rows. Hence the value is 2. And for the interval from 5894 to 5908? 2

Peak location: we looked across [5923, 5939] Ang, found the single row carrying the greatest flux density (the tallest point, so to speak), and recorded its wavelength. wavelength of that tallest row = 5926.38 Ang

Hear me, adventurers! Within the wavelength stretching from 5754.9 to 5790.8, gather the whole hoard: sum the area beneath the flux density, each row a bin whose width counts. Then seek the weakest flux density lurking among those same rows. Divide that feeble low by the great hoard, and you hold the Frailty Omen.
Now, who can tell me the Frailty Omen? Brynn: 0.0219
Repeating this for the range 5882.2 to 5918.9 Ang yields 0.0188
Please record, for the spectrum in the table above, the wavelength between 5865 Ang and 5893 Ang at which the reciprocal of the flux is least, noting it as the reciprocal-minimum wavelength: 5876.11 Ang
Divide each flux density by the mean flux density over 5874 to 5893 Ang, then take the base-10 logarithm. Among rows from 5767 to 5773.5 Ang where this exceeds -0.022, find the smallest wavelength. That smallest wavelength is 5767.53 Ang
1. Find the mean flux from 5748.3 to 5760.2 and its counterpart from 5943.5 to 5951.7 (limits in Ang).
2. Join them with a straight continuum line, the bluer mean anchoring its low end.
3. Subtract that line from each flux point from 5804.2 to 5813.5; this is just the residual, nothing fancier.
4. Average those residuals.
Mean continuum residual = -0.44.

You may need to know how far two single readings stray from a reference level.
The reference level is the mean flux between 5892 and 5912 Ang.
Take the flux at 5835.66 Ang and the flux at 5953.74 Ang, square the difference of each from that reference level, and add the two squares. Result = 1.2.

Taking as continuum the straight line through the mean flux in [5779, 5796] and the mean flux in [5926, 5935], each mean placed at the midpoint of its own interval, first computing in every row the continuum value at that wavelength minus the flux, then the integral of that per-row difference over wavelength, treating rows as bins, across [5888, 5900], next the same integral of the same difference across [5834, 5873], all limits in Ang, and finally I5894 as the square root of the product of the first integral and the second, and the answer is 10.2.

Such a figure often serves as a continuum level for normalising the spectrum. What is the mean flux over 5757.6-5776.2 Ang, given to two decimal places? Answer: 6.90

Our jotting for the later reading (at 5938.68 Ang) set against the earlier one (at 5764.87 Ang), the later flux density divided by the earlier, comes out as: 0.80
